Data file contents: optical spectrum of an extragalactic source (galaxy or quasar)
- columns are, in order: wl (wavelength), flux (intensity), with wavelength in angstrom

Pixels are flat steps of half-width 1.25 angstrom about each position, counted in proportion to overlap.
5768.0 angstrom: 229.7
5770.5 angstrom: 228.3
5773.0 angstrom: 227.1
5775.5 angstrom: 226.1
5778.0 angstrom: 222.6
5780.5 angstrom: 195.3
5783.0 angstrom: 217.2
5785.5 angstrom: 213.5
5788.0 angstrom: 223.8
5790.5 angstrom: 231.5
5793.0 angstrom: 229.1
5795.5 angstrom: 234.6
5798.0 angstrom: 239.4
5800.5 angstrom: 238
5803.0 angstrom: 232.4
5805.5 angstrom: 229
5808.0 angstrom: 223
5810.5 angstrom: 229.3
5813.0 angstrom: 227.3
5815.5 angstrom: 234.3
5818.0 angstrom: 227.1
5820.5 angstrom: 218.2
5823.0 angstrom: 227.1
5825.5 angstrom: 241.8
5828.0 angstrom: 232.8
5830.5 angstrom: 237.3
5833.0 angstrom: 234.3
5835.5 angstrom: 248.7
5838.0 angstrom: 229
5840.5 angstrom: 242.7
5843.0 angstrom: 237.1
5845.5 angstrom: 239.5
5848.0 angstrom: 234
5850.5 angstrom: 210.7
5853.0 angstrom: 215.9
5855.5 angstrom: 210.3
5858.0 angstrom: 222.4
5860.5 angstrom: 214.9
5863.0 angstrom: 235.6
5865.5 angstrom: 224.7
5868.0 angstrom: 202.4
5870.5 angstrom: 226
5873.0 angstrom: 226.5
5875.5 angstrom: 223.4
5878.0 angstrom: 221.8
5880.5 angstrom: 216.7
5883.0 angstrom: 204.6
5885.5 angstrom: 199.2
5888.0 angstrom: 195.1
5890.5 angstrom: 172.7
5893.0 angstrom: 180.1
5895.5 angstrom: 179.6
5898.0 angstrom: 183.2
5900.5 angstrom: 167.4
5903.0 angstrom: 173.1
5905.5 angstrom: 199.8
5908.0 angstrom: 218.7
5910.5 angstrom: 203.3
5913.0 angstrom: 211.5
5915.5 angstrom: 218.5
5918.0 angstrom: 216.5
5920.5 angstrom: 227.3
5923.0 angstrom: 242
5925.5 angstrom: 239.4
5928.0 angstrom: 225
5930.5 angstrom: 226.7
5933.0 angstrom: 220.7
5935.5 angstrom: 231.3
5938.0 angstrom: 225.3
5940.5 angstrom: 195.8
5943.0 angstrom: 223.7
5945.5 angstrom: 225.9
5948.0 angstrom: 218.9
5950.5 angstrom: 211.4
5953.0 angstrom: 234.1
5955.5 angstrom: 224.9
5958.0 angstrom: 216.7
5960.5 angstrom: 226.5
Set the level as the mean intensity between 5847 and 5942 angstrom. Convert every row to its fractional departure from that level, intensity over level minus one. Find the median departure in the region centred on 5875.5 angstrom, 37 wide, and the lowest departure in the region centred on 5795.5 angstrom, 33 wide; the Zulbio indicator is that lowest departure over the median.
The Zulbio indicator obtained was -3.2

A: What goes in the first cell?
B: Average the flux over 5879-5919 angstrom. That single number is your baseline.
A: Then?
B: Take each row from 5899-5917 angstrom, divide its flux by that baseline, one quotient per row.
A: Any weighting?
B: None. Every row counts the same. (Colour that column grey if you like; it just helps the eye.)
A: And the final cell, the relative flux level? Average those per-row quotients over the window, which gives 1.01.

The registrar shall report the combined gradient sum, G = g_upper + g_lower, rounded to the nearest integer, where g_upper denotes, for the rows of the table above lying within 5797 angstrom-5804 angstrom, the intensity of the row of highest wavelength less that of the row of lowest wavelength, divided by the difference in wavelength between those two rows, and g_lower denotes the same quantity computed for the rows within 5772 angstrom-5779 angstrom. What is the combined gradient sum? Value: -2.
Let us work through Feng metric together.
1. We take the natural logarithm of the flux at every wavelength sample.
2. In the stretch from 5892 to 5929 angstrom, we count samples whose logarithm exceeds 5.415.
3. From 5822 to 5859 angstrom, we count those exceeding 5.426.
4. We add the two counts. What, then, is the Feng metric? 14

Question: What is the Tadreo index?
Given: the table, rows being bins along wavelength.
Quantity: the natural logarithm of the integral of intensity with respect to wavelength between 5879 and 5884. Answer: 6.96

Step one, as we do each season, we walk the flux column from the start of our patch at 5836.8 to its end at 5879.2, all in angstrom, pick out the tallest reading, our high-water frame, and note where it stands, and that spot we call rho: 5840.5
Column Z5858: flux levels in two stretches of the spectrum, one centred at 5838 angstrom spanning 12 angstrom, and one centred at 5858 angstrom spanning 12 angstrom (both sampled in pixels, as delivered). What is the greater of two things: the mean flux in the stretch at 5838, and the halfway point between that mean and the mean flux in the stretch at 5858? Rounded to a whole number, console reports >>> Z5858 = 238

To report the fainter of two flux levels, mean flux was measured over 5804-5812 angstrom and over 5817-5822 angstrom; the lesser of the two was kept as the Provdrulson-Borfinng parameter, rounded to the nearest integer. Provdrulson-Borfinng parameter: 223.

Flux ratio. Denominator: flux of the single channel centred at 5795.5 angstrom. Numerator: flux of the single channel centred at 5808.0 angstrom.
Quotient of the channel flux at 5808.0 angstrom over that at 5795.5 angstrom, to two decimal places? 0.95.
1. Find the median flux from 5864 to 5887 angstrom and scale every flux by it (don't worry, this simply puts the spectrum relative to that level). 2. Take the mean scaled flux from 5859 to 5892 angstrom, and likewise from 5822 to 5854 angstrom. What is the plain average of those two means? 1.005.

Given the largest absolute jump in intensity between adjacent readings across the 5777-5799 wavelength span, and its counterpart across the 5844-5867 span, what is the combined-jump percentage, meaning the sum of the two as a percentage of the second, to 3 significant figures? 217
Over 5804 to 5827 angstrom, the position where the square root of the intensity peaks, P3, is 5825.5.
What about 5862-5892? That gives 5863.0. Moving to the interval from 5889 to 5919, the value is 5908.0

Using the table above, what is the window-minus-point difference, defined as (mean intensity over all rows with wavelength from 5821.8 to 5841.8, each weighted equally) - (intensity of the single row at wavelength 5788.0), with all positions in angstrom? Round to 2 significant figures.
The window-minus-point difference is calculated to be 13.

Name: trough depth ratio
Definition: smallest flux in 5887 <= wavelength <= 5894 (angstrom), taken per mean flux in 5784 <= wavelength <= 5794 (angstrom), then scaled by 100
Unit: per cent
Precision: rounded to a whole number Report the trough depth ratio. 77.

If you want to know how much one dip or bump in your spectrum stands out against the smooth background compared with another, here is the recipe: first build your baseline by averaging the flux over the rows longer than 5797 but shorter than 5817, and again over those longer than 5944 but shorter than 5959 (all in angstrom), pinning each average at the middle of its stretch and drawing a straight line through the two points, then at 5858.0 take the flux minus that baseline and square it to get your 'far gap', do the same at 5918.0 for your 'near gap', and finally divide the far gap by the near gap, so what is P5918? 1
